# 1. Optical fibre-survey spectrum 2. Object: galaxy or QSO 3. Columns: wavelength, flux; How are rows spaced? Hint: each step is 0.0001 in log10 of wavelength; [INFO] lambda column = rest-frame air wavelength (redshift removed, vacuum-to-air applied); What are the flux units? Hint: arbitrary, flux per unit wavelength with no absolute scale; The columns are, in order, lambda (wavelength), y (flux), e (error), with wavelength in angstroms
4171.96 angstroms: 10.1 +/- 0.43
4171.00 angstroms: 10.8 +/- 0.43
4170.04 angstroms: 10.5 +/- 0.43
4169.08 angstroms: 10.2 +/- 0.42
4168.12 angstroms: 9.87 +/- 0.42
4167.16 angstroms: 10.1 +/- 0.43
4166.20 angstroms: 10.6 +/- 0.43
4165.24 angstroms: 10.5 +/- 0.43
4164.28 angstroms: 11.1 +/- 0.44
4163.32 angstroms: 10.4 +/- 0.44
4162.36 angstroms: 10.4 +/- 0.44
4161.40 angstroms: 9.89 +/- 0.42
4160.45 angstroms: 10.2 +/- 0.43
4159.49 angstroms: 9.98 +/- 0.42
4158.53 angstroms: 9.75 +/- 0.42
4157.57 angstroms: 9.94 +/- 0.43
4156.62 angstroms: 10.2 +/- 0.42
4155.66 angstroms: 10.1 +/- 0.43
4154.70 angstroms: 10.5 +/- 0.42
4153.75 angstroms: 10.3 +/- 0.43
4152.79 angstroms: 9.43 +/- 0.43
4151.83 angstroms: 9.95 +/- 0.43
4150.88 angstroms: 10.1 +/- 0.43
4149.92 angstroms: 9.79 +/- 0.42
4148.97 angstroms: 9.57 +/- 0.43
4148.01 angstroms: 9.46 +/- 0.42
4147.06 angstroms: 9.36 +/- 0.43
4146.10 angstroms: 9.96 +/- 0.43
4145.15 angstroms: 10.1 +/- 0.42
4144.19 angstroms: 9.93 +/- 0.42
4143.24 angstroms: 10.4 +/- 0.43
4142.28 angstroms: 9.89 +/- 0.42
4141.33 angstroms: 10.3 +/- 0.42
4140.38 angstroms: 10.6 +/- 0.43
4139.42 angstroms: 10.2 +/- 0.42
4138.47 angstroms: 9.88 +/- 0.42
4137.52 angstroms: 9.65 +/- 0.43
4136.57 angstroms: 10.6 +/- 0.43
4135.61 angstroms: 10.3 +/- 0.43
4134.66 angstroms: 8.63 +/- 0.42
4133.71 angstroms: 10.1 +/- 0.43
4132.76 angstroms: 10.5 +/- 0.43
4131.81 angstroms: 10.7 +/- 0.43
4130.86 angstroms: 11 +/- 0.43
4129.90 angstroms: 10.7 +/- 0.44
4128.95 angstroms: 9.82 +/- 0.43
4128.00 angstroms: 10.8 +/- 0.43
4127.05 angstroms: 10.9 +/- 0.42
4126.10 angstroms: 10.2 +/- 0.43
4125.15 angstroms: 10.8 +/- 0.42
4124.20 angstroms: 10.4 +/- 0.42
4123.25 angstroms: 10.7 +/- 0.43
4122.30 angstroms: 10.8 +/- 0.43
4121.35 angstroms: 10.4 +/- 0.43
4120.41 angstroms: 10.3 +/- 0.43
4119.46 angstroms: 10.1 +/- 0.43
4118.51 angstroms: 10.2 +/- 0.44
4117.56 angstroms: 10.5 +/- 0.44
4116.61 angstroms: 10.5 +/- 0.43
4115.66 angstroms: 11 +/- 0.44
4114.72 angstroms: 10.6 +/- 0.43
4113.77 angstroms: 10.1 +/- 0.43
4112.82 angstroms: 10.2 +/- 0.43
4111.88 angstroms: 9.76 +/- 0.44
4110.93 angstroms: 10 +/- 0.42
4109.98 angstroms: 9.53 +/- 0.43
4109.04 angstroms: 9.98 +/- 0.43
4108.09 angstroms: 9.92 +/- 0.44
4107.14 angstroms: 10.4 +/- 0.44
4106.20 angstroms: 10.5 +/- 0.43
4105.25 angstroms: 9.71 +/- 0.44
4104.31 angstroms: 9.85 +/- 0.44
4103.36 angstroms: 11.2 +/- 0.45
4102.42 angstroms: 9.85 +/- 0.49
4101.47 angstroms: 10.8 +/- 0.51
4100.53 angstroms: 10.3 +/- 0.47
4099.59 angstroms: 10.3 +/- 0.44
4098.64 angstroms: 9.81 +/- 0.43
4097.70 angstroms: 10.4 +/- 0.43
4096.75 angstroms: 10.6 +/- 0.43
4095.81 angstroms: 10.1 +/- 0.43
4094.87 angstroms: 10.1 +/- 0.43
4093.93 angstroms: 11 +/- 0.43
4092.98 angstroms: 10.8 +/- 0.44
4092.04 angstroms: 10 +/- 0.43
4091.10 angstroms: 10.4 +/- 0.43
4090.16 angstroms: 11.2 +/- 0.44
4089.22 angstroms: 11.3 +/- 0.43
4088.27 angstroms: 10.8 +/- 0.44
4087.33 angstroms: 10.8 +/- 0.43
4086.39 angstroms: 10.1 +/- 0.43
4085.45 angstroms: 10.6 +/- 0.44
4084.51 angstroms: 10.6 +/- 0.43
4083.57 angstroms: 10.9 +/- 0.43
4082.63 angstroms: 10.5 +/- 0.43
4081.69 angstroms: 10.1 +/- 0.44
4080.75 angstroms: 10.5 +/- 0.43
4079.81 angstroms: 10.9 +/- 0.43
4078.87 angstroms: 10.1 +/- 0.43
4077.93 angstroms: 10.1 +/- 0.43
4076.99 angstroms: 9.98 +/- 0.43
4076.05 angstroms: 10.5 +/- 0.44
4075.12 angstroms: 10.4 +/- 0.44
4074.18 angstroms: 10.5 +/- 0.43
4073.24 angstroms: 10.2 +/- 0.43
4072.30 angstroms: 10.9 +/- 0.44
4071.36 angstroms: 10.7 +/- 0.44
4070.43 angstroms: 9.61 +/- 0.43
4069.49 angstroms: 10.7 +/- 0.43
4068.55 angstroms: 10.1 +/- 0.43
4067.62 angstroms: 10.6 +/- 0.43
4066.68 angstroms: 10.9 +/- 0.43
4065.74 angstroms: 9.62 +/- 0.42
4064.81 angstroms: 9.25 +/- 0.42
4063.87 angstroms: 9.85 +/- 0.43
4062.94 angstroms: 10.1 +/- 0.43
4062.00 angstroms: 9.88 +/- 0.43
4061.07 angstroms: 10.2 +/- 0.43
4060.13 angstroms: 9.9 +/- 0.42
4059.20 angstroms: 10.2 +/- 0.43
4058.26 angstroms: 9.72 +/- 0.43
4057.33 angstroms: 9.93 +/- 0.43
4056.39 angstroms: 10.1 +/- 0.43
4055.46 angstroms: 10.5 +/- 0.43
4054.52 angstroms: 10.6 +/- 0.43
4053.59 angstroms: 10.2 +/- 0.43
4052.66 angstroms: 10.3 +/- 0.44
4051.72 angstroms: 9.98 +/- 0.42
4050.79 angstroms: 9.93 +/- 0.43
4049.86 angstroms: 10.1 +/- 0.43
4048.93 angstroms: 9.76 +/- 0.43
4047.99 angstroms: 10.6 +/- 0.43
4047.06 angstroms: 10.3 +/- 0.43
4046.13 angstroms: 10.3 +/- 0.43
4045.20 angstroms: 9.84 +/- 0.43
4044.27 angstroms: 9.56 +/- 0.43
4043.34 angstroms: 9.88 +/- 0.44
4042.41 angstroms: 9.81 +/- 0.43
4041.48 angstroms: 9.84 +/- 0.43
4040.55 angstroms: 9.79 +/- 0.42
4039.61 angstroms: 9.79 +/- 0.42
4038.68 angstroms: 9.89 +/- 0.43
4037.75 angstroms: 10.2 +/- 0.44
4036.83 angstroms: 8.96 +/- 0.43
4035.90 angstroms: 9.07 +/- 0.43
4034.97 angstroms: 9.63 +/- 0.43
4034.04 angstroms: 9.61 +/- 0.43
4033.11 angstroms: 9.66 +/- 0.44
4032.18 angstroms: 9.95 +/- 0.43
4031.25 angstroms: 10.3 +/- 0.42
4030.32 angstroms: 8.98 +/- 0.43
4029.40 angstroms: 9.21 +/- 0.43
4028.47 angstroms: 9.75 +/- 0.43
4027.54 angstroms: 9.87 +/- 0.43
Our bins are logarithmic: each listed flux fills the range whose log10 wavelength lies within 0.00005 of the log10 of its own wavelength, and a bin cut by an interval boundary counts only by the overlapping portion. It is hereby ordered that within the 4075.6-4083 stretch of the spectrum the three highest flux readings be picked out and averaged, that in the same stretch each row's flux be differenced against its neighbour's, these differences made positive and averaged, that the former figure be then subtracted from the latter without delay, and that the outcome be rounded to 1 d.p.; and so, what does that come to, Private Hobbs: -10.3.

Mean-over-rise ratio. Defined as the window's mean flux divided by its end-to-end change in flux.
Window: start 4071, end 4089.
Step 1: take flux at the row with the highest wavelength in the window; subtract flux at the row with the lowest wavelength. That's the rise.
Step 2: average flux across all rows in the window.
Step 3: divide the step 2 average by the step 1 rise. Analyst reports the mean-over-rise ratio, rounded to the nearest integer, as 105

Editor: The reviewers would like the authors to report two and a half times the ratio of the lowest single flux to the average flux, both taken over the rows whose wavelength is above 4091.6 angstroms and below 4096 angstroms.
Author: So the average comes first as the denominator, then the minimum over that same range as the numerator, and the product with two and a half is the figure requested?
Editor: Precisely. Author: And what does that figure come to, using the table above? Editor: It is 2.40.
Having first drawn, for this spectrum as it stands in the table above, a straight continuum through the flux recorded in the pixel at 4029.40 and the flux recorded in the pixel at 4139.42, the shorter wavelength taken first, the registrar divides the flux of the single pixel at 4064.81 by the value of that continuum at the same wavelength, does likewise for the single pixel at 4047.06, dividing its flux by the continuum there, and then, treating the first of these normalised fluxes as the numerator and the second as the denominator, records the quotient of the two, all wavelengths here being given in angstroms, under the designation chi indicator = 0.883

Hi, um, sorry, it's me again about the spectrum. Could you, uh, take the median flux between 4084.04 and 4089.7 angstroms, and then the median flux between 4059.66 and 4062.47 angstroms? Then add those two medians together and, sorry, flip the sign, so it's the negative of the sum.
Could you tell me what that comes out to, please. -20.60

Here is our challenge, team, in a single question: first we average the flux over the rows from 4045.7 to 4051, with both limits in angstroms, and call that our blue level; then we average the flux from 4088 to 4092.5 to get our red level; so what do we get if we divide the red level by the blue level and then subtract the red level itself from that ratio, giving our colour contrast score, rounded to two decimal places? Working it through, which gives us -9.68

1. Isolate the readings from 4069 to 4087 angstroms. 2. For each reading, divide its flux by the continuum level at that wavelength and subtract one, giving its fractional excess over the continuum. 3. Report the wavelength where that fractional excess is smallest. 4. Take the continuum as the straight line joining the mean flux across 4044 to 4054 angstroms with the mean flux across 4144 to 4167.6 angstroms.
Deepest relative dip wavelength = 4070.43 angstroms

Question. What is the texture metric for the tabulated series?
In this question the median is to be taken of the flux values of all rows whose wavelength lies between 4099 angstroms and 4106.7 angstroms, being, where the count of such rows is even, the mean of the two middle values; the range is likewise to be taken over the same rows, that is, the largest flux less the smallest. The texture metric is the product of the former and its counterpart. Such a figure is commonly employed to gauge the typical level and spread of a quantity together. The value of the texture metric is 15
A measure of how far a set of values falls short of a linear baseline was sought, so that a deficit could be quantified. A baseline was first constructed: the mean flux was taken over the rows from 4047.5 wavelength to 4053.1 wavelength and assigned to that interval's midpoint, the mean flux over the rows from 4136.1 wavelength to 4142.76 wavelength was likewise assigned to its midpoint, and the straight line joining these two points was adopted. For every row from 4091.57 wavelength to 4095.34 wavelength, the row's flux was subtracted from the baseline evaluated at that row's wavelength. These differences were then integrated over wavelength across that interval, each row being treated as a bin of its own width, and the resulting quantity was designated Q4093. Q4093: -1.3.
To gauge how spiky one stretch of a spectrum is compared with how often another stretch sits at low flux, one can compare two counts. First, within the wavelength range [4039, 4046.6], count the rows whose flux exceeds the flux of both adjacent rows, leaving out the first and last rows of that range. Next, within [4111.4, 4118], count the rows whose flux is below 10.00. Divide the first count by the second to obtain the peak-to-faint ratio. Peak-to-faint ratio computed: 2.0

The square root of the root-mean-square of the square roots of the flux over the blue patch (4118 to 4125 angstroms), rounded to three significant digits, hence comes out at 1.80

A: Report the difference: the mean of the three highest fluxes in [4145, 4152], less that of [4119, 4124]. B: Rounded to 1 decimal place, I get -0.6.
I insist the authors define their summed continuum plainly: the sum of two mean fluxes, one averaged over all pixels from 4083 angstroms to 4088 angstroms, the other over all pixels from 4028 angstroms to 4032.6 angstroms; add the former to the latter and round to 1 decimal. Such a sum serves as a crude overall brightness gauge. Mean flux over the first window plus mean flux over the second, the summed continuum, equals 20.2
